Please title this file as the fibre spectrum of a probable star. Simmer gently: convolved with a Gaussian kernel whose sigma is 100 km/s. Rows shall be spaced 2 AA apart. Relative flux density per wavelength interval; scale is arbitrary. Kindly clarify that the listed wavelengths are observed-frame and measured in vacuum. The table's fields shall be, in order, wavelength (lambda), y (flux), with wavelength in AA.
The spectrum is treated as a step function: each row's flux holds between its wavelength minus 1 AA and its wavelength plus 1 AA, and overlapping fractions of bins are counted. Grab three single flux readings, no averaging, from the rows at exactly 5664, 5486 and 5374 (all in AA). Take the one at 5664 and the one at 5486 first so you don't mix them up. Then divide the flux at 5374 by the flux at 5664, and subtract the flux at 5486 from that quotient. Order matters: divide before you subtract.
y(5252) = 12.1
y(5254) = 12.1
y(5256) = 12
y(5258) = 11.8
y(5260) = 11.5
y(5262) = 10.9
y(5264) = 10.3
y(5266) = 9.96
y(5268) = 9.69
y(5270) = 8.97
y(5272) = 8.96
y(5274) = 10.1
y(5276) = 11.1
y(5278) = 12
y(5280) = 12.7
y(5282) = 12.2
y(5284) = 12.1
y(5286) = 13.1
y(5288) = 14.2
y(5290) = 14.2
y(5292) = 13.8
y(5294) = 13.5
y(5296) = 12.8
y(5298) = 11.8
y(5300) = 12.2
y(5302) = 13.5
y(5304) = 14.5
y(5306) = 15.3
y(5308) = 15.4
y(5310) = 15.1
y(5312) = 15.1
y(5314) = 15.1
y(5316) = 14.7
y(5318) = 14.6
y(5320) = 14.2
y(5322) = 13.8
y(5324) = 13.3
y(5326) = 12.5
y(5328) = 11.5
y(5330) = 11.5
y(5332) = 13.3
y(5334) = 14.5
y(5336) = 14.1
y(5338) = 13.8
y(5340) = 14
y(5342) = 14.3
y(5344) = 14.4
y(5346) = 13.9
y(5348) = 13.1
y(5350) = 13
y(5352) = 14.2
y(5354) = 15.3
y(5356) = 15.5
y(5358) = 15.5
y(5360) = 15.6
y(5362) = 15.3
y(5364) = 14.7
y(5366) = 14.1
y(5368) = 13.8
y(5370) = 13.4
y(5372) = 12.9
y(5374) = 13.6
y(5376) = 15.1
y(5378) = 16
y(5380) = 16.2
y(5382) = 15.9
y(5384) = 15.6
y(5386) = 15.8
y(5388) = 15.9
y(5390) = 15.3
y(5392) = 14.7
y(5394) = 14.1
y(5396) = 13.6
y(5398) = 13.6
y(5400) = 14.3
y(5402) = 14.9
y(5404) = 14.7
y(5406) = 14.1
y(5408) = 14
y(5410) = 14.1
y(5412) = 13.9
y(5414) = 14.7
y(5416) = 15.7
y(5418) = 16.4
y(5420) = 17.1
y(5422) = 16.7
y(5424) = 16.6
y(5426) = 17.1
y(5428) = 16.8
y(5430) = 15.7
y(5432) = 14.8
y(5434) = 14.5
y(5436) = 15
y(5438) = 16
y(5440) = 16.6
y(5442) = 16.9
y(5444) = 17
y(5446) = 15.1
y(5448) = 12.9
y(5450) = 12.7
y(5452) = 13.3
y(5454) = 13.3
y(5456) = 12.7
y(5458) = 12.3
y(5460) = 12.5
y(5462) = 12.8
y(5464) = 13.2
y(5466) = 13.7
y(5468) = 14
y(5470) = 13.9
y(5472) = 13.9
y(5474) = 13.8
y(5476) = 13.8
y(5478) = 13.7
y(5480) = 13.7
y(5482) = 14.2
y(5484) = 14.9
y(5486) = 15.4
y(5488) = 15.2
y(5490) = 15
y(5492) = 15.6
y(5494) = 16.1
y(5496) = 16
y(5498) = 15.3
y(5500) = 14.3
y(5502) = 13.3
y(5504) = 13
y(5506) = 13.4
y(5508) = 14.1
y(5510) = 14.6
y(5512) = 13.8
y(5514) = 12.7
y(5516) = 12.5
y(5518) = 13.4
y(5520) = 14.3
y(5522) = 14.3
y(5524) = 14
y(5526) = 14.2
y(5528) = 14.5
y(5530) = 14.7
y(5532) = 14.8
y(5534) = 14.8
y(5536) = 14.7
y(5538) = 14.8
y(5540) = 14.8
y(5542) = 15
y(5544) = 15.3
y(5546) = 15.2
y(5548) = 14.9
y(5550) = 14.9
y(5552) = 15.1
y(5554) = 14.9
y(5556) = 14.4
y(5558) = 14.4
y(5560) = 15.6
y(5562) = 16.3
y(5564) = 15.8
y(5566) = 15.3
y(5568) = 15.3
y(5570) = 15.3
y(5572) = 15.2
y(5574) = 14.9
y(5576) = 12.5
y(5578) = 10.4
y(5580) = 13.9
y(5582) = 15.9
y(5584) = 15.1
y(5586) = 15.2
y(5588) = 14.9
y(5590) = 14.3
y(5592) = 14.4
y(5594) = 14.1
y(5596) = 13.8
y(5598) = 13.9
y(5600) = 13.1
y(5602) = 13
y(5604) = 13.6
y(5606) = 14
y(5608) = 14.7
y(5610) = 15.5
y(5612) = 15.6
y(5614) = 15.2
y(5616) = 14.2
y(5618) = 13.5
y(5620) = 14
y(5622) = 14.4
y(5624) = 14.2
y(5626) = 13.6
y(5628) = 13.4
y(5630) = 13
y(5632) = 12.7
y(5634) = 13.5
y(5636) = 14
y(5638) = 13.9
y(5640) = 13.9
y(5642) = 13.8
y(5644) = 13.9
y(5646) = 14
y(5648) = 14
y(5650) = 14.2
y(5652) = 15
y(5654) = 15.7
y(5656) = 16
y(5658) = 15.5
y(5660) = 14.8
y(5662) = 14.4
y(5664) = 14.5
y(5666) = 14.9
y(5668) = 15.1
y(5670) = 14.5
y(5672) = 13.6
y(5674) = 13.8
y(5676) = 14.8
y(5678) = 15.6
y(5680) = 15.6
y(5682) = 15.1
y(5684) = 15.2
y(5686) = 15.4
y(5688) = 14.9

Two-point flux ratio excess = -14.5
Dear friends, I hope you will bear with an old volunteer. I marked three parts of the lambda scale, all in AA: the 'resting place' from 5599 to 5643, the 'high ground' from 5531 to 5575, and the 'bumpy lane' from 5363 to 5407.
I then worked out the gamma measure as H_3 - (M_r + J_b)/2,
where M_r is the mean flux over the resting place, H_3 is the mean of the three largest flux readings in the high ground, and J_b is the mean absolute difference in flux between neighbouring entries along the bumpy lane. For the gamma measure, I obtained 8.7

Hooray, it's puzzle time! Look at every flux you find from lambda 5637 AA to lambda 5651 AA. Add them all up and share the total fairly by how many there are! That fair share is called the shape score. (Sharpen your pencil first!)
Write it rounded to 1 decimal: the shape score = 14.0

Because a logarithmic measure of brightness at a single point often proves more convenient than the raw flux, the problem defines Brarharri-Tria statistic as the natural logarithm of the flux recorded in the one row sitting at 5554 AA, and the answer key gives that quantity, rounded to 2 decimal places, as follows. 2.70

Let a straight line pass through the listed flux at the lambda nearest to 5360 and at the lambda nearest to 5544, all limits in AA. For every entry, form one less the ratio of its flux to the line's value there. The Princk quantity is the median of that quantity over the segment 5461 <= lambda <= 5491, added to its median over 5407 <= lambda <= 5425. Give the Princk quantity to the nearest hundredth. 0.09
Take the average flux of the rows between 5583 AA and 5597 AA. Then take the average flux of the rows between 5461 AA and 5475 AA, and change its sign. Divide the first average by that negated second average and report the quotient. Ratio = -1.068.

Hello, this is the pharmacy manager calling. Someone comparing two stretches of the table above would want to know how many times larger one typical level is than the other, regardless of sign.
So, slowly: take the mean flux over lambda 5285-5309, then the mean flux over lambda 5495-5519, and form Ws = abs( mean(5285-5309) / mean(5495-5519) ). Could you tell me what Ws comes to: 0.99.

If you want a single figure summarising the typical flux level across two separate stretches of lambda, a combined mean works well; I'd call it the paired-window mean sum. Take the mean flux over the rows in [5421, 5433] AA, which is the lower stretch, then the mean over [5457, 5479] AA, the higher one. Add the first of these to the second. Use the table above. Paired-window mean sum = 29.7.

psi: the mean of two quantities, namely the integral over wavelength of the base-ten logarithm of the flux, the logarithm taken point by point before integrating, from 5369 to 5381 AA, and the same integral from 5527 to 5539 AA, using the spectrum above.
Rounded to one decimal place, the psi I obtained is 14.0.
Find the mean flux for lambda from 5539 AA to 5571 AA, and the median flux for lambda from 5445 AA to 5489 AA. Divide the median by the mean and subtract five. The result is -4.10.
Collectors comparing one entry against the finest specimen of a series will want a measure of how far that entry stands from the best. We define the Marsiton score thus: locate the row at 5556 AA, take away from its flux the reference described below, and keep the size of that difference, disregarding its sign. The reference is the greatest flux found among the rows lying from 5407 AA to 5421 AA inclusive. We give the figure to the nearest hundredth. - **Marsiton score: 2.70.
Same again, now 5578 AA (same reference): 6.70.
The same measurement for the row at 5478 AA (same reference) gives 3.40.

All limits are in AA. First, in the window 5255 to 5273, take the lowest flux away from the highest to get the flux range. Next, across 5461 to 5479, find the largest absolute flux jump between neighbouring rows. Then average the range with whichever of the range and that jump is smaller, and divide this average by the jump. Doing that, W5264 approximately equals 3.5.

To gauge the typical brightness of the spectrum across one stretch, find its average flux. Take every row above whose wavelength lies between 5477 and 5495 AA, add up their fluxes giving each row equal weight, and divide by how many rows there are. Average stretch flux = 14.9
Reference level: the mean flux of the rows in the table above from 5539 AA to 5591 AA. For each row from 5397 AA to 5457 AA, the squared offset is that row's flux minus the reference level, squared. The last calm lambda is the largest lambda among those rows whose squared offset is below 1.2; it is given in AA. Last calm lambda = 5446 AA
